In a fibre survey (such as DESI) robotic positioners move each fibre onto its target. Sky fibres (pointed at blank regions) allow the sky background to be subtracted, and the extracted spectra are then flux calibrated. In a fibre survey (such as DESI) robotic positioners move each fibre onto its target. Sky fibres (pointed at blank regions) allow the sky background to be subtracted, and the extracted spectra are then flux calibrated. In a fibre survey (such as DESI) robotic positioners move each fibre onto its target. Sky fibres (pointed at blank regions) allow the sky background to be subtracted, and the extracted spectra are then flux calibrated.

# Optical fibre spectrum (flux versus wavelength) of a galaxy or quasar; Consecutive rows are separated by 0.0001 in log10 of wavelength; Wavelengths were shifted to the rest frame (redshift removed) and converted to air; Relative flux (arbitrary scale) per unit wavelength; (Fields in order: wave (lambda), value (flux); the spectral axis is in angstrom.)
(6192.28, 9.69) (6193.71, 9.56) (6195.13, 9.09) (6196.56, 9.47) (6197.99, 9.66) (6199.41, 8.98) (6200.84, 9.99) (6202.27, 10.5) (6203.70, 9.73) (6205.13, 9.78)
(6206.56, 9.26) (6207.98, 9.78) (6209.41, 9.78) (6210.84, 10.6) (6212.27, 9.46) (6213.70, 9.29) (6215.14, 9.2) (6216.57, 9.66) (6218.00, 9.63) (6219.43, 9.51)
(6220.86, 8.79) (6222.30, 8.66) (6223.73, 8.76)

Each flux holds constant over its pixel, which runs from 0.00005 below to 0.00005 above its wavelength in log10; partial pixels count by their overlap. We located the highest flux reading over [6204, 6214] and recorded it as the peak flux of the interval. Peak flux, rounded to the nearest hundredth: 10.60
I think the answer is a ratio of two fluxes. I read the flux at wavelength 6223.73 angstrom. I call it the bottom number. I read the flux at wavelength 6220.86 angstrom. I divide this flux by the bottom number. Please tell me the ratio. 1.00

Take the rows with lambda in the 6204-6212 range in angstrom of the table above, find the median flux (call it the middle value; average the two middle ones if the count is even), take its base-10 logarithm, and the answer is 0.990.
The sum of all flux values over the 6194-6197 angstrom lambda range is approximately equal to 18.6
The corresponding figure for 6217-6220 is 19.1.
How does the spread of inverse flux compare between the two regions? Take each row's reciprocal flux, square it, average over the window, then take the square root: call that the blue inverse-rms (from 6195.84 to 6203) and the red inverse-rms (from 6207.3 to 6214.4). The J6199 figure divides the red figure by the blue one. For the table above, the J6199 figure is 0.99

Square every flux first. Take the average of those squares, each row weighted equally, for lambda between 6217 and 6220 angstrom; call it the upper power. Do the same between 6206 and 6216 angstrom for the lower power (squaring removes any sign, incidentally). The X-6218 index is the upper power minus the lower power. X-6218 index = -1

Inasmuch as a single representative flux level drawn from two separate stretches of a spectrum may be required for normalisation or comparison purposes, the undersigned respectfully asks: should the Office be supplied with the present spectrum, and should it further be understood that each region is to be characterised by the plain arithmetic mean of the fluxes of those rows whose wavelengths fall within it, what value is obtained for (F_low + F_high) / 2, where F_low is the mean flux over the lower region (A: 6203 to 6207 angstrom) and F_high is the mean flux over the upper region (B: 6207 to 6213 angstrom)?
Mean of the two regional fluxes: 9.75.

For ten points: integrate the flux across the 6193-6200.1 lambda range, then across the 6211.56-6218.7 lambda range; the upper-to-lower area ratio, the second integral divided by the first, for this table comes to 1.01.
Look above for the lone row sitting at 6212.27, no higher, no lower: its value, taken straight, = 9.46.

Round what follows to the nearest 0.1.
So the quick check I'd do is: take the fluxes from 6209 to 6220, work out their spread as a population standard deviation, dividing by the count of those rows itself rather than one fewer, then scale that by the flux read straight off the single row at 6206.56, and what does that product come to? 3.7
